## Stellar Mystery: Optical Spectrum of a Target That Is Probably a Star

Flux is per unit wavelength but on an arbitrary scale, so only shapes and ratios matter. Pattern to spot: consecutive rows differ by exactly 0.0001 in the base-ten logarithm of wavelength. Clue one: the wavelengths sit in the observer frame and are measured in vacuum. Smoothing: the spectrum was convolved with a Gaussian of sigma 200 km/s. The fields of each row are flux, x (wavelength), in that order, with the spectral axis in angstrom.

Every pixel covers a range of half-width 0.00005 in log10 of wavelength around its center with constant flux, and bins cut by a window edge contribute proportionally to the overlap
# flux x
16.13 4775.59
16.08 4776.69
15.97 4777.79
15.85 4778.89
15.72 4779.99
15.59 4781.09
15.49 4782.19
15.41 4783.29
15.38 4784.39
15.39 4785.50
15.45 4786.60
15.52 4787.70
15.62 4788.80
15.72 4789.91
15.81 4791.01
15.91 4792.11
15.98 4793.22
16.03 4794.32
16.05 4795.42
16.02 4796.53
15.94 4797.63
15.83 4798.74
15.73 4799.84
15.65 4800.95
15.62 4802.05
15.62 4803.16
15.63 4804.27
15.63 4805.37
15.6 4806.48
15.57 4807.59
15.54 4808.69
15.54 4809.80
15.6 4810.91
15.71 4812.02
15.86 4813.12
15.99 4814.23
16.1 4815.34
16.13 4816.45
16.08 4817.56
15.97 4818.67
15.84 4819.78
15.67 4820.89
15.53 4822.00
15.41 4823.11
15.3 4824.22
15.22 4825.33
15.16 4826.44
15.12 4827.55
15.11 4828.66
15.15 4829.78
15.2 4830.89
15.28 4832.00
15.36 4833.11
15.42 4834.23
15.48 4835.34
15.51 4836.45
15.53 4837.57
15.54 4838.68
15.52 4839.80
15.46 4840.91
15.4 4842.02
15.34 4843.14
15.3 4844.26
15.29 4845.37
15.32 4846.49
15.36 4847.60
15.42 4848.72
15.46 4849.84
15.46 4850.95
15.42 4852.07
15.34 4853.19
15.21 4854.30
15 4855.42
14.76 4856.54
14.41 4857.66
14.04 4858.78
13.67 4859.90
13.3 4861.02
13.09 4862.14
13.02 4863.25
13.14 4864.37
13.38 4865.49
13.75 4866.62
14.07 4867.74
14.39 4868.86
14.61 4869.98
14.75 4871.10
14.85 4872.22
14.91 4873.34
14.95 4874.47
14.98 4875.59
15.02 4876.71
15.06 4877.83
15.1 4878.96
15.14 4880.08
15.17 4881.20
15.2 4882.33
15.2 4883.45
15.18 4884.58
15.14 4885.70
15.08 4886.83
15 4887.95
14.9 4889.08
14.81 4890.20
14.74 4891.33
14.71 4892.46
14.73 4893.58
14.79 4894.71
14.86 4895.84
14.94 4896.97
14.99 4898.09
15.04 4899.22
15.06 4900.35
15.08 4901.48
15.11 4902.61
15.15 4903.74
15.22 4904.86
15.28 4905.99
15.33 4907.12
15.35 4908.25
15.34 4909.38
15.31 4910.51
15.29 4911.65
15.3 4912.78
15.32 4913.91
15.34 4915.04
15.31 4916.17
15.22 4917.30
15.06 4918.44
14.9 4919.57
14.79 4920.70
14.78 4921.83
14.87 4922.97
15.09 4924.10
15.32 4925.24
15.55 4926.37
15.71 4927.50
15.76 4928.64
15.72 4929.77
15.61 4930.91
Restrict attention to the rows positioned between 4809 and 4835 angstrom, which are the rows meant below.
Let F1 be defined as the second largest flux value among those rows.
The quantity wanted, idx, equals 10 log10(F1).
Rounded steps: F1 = 16.1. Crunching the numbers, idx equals 12.07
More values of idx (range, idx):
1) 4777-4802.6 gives 12.05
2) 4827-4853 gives 11.91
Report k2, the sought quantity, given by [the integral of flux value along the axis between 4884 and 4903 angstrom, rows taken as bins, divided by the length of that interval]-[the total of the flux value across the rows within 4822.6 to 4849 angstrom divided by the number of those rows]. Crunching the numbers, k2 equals -0.40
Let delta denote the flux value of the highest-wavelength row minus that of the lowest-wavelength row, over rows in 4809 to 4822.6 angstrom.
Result 0.0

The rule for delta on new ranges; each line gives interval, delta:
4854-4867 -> -1.5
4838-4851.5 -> -0.1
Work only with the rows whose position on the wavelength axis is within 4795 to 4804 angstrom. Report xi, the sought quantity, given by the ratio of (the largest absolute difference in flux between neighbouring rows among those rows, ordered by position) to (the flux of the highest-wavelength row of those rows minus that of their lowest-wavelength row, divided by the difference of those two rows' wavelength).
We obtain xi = -2.0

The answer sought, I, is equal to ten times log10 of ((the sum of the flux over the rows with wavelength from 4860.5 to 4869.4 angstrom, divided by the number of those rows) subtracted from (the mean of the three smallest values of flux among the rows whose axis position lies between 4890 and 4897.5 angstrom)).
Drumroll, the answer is 0.8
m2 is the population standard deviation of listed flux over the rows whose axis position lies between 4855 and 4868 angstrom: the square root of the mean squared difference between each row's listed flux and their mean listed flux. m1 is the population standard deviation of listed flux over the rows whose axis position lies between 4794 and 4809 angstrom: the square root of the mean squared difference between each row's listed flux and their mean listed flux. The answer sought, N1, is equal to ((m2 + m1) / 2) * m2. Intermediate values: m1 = 0.18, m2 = 0.64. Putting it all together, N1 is 0.26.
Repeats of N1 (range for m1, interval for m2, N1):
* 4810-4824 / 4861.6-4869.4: 0.18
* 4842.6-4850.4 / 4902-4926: 0.02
